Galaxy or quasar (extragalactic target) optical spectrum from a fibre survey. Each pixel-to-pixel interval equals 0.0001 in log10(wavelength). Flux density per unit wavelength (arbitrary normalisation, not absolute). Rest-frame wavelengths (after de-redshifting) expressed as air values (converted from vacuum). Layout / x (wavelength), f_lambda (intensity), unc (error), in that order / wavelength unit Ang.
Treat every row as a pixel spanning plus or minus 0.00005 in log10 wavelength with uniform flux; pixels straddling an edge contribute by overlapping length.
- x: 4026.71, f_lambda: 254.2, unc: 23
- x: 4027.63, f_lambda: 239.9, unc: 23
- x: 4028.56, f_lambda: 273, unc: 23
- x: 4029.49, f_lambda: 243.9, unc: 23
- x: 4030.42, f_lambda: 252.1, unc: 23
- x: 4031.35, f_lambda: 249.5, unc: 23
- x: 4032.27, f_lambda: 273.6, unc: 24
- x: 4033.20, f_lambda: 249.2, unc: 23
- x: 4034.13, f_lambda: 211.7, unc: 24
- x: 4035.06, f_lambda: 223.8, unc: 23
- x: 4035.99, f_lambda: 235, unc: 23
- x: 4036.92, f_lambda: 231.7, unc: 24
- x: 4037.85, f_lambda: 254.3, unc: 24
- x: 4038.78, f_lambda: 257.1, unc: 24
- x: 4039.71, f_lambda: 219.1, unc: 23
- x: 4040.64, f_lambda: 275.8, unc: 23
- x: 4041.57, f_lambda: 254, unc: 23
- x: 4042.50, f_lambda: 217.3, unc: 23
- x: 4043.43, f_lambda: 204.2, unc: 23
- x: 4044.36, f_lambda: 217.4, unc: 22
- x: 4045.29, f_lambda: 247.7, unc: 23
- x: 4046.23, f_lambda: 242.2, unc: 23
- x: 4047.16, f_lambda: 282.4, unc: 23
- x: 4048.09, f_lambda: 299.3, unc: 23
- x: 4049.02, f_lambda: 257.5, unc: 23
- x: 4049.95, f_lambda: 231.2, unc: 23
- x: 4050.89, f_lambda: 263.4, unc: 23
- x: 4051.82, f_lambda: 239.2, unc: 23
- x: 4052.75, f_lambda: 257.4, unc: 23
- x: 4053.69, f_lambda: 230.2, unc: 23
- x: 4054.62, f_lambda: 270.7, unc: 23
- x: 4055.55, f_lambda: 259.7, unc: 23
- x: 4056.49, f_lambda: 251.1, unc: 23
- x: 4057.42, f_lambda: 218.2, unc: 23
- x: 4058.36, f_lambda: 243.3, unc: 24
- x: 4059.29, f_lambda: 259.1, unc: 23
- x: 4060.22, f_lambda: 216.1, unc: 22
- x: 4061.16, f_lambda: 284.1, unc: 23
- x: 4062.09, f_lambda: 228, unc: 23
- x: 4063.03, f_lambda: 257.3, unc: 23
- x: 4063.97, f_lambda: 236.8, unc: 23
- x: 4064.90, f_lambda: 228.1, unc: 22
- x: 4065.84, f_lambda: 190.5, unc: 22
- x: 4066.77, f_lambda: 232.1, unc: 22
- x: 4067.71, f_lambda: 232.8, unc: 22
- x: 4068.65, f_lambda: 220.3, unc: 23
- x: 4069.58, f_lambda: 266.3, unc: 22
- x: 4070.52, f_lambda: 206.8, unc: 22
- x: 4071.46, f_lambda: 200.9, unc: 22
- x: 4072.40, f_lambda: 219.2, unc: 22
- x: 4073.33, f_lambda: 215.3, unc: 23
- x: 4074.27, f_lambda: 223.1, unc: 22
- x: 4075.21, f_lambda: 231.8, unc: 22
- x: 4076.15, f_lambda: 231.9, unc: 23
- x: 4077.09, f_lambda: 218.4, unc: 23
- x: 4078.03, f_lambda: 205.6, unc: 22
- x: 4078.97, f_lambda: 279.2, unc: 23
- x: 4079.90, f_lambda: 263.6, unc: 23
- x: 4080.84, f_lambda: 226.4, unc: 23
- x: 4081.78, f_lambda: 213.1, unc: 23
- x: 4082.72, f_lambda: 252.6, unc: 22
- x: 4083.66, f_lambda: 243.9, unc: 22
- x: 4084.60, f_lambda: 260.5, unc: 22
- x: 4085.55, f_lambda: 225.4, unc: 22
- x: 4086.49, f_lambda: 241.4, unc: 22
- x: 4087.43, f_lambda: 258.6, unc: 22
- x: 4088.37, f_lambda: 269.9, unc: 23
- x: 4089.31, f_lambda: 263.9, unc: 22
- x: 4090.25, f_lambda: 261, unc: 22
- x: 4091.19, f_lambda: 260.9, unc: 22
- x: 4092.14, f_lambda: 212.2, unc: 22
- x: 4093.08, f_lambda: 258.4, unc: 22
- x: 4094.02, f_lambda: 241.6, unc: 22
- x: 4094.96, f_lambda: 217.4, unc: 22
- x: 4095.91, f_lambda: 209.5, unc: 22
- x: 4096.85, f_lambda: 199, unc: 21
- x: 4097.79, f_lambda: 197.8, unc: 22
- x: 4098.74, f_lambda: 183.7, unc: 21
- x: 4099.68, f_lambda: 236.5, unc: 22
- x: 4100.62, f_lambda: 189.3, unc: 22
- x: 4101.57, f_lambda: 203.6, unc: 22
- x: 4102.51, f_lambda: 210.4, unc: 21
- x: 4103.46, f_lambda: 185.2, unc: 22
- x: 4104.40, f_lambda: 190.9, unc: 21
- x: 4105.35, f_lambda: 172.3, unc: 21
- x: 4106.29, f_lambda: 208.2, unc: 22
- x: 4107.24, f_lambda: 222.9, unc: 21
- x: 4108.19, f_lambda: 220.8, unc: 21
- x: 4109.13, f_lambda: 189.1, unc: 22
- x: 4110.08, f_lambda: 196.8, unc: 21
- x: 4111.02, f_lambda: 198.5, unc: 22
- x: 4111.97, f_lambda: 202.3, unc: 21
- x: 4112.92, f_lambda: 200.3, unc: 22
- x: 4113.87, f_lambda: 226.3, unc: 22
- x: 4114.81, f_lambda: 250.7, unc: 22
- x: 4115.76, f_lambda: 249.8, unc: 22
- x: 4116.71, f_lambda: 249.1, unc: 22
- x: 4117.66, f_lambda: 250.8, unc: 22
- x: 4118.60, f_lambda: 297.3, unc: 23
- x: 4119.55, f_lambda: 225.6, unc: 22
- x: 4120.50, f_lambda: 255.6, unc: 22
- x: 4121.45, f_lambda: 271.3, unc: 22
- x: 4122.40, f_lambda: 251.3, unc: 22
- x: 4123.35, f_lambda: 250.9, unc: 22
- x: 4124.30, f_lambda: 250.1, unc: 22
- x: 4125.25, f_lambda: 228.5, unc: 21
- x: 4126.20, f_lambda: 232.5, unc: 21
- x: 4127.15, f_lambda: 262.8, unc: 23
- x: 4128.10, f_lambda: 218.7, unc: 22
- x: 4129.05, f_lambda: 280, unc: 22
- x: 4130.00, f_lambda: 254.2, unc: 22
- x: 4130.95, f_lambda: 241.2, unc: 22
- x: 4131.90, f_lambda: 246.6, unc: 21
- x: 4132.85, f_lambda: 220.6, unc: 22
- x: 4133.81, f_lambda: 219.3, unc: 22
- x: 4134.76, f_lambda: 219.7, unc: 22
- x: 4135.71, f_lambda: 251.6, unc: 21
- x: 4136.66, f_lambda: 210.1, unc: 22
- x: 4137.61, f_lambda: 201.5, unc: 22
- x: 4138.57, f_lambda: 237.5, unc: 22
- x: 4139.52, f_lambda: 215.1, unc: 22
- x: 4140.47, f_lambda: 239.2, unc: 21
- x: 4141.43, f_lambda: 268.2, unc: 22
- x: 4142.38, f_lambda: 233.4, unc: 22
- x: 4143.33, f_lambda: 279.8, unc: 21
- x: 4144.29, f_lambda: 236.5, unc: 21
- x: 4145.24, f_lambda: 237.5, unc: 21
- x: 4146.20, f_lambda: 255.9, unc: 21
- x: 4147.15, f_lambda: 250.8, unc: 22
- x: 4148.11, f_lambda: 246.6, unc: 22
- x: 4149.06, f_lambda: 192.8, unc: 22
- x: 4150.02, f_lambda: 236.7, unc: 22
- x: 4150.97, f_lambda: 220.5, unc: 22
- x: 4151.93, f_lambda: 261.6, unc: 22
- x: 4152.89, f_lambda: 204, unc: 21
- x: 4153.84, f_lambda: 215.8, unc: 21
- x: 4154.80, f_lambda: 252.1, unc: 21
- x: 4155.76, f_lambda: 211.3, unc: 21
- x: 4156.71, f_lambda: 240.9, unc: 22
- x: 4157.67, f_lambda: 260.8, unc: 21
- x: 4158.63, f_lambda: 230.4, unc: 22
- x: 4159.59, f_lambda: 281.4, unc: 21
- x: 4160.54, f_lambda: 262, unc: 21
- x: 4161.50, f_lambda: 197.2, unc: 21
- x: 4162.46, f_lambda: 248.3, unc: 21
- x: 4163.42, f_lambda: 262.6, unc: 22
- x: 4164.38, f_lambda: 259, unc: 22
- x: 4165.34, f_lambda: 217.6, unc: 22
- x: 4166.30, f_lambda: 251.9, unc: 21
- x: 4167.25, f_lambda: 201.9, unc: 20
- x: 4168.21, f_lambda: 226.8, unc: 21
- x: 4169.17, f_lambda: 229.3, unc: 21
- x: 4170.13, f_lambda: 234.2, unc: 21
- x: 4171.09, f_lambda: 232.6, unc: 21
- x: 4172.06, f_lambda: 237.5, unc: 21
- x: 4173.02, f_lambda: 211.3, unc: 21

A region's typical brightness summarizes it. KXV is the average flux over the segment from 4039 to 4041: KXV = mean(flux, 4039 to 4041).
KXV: 247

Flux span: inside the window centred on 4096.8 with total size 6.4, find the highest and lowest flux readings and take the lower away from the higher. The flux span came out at 58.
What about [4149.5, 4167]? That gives 84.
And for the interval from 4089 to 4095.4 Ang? 52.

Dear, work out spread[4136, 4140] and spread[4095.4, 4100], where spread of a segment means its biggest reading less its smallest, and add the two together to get 89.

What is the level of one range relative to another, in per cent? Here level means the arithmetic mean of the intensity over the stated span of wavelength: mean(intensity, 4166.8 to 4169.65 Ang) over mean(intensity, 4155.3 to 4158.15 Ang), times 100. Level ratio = 92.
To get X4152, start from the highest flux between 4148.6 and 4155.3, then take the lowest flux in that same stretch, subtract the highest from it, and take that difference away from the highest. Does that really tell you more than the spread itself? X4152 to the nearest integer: 330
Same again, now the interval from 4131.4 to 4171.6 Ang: 370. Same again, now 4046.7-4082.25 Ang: 408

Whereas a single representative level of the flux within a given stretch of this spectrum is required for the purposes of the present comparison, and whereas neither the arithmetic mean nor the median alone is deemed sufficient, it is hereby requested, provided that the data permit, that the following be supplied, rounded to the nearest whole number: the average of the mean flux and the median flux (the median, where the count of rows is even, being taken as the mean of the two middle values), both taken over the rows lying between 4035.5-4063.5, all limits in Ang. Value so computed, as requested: 248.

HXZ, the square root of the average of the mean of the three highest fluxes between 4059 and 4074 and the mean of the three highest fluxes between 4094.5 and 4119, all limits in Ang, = 16.4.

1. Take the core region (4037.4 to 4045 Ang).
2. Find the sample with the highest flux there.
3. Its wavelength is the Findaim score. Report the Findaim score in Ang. 4040.64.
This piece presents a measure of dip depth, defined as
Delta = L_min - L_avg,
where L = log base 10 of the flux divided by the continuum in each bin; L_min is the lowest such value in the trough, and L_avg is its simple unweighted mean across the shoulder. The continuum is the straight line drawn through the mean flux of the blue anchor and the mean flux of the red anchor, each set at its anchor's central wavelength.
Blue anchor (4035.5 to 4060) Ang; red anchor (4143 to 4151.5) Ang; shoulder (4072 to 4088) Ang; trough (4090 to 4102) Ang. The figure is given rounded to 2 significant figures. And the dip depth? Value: -0.10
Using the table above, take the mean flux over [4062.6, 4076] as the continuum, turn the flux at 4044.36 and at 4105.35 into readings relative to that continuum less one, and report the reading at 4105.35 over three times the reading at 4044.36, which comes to 2.1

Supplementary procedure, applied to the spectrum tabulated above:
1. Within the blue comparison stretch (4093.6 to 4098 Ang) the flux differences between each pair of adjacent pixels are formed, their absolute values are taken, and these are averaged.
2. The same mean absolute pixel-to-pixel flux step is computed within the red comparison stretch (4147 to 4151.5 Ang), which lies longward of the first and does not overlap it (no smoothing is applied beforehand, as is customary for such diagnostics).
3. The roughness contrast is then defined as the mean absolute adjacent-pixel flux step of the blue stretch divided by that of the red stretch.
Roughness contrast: 0.4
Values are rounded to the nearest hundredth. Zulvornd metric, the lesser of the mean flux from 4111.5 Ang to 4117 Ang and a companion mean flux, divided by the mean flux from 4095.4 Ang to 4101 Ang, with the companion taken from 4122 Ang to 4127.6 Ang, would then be 1.13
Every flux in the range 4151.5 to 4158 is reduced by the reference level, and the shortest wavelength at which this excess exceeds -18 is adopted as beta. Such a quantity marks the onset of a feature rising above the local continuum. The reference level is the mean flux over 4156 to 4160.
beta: 4151.93 Ang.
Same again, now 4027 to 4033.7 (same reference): 4027.63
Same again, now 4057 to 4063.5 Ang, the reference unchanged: 4058.36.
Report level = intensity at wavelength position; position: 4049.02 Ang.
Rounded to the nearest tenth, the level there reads 257.5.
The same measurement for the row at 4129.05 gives 280.0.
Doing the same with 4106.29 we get 208.2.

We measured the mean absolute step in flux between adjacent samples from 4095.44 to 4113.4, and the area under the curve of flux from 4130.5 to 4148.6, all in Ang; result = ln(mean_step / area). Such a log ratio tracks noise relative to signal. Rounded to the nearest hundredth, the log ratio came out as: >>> -5.57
